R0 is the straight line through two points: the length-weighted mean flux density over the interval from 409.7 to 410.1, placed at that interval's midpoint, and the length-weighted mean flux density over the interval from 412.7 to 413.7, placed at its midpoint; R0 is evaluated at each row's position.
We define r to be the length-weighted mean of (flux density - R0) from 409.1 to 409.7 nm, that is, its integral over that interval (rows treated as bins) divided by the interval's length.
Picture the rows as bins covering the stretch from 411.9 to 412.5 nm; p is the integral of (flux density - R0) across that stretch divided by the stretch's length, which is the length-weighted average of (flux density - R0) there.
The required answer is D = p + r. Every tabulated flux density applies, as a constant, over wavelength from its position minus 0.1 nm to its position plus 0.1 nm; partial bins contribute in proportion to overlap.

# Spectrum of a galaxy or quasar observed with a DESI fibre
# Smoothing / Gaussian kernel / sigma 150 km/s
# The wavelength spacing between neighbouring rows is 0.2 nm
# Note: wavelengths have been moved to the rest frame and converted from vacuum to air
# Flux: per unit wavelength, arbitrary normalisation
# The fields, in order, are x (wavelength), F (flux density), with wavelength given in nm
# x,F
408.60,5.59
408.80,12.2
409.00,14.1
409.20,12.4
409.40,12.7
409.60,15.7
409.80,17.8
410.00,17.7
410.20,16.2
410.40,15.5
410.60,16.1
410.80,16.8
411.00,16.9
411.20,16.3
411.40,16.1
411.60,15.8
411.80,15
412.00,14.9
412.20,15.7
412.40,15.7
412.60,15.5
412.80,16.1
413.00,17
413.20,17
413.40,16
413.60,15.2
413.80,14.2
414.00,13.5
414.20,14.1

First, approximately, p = -1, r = -4.4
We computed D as -5.65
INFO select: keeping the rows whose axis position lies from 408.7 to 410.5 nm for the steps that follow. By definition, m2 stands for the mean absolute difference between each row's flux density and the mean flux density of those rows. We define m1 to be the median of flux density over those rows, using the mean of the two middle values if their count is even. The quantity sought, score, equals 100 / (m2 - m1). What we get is -7.3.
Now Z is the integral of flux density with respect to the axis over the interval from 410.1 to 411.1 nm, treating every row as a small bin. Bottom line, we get 16.3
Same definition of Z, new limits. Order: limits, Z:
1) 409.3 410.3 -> 16.0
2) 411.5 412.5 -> 15.4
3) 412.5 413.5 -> 16.3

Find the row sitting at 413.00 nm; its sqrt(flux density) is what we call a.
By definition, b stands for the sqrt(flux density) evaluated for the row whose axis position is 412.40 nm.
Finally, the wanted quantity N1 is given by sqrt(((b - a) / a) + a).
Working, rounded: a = 4.1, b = 3.96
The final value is 2.02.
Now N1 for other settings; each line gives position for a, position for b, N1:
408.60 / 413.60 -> 1.74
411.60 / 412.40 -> 1.99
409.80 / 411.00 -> 2.05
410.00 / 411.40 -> 2.04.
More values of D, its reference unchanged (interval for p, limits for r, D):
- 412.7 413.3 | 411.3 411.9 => -1.00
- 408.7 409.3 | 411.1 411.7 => -6.26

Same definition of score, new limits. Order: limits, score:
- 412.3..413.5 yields -6.4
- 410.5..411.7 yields -6.3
